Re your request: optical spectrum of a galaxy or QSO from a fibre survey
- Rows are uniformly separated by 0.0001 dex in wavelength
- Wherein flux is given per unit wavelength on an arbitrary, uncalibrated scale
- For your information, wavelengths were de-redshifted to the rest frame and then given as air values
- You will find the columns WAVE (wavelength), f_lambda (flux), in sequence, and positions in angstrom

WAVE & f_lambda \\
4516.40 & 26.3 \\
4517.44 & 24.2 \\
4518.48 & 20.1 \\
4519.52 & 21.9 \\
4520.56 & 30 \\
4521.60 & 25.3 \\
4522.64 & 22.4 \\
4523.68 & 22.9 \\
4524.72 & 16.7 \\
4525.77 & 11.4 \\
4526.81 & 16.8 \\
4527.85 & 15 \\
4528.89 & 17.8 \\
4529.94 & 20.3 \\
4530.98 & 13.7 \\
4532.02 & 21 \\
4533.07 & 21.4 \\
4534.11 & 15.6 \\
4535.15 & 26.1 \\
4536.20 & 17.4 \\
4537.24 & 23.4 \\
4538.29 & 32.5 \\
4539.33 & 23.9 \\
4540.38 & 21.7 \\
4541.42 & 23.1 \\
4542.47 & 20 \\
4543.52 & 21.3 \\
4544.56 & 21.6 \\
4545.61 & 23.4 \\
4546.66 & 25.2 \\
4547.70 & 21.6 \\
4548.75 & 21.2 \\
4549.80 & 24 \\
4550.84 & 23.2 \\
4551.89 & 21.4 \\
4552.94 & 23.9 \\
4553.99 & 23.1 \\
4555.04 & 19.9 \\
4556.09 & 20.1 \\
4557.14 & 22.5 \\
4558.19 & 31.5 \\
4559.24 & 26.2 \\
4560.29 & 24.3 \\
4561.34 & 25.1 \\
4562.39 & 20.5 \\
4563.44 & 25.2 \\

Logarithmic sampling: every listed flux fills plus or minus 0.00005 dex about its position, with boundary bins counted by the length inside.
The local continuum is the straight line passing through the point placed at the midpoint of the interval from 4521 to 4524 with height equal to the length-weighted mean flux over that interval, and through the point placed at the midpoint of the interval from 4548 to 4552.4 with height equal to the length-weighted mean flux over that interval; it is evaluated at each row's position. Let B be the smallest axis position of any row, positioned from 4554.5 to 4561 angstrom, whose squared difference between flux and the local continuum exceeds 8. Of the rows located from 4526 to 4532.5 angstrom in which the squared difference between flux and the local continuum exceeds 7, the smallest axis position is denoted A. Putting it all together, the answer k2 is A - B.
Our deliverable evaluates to -31.4 angstrom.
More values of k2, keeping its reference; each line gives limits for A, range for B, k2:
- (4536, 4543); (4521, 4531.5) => 11.5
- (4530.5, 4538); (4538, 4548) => -7.3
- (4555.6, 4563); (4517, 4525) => 39.7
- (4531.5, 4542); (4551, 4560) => -24.1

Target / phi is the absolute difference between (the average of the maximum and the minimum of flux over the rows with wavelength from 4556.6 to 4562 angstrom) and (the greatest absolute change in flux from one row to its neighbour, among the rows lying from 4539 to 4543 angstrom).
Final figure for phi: 24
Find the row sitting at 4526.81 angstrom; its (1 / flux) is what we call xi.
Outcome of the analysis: 0.060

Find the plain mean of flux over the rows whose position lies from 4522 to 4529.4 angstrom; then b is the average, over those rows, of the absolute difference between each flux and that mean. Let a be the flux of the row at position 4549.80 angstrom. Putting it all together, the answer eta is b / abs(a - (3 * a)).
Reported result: 0.06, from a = 24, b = 3.0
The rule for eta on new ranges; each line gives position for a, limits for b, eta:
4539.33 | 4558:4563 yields 0.06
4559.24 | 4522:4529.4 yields 0.06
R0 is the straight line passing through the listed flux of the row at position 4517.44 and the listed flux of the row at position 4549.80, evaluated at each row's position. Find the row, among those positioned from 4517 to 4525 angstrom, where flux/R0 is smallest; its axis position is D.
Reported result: 4524.72 angstrom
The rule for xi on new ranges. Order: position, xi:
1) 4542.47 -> 0.050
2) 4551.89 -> 0.047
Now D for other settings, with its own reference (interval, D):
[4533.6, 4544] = 4534.11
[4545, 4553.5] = 4548.75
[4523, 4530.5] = 4525.77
